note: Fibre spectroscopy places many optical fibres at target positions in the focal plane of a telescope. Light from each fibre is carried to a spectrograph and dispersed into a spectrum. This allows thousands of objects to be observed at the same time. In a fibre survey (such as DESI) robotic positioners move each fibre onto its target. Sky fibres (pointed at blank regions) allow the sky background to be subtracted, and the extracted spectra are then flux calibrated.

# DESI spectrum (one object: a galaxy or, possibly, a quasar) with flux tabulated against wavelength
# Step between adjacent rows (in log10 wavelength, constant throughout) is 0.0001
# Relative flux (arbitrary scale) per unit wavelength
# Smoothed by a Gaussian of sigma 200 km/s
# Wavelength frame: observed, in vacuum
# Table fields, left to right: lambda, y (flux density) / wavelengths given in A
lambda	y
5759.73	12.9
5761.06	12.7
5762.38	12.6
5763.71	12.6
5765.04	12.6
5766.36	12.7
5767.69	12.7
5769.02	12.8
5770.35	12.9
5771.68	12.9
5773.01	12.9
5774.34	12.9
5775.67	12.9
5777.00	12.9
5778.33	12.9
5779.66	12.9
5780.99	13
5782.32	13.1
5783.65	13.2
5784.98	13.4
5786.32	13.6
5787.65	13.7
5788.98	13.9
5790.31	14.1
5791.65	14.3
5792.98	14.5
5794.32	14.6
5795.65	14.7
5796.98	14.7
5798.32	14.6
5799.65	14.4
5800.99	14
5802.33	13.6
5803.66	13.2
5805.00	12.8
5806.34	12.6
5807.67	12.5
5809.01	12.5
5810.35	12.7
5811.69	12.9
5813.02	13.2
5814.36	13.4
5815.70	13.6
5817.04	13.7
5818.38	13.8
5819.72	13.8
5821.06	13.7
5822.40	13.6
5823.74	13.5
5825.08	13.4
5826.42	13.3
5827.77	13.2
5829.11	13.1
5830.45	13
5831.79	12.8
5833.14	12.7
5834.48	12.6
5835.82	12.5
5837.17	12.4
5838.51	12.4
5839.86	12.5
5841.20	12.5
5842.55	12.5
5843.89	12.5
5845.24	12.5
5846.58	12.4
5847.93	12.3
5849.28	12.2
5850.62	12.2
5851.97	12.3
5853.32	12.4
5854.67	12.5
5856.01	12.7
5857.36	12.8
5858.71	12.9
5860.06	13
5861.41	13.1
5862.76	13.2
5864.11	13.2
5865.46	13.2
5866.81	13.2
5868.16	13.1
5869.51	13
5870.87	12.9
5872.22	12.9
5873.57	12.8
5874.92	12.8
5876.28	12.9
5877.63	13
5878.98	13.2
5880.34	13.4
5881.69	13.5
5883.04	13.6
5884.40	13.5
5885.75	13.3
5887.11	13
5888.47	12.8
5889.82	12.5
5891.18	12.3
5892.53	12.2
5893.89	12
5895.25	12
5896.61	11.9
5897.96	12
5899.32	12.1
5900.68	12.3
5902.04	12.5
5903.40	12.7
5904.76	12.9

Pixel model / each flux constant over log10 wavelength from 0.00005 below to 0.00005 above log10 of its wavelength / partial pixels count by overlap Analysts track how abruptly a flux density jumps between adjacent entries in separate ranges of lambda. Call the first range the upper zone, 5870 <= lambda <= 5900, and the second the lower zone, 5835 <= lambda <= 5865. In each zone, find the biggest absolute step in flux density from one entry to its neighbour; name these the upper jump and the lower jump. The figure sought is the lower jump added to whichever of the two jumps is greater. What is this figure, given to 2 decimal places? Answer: 0.50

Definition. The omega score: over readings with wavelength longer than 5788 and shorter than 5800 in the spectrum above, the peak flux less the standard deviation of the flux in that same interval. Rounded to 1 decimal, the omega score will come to 14.4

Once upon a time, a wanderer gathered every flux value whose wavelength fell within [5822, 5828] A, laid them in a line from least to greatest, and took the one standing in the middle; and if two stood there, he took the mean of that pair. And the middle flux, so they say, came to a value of 13.4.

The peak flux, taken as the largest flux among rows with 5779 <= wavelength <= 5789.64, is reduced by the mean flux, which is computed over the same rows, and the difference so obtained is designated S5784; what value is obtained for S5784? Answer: 0.55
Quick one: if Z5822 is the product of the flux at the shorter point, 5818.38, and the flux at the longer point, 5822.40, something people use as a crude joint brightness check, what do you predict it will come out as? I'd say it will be 188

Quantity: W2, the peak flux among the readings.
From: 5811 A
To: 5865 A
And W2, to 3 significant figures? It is 13.8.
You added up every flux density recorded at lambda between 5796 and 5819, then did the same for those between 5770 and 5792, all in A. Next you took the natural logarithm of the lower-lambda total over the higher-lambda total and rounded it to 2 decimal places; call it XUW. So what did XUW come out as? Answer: -0.01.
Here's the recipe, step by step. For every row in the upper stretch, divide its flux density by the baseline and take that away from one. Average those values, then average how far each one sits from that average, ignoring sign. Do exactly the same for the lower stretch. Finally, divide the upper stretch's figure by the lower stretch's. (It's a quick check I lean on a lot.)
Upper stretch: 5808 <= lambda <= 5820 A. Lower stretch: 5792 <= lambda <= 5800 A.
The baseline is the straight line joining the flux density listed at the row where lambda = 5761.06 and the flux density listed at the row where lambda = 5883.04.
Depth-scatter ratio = 4.3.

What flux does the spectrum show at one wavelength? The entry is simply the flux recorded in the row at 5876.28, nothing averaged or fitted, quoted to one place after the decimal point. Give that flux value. 12.9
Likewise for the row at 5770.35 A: 12.9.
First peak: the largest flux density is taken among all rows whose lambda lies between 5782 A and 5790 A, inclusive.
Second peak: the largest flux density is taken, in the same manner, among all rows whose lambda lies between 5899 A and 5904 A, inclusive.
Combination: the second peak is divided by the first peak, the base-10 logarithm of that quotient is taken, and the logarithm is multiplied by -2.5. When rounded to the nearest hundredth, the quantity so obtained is 0.10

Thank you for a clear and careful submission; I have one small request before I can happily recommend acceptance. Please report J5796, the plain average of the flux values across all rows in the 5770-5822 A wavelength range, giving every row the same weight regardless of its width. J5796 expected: 13.5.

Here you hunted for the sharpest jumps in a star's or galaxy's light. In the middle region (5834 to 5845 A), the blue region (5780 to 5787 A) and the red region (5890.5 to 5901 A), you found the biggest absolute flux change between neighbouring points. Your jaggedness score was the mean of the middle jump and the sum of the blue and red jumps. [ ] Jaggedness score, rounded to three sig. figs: 0.250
